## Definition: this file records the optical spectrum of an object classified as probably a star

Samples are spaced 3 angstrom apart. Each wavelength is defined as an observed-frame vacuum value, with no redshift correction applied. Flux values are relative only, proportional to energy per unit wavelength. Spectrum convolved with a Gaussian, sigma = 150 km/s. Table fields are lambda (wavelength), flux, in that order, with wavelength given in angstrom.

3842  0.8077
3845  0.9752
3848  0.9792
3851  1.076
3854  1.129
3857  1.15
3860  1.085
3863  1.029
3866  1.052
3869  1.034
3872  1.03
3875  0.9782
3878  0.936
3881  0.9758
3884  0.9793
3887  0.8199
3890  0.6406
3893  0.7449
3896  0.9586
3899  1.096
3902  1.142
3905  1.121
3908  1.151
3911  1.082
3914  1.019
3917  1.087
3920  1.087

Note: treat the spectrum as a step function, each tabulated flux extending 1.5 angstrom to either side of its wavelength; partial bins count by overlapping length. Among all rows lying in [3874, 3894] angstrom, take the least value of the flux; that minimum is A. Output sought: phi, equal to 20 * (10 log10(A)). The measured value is -39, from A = 0.6406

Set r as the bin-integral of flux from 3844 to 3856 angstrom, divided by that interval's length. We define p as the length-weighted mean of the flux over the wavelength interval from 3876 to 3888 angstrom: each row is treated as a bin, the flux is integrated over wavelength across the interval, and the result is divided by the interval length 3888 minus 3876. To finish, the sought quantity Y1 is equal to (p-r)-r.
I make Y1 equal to -1.16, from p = 0.93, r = 1.05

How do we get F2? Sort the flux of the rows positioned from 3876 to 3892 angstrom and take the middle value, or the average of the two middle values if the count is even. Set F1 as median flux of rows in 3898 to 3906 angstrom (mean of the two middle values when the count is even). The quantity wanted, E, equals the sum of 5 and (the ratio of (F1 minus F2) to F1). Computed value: 5.17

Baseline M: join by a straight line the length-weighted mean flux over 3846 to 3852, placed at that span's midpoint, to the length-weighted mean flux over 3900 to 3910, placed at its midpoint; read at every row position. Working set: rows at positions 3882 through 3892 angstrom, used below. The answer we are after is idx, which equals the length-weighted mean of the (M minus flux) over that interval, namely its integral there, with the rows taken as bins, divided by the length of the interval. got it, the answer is 0.28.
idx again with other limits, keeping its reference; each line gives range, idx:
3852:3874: -0.02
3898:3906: 0.01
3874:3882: 0.12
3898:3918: 0.04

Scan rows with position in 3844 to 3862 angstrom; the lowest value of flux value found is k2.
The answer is 0.9752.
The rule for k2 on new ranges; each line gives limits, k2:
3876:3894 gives 0.6406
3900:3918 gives 1.019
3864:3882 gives 0.936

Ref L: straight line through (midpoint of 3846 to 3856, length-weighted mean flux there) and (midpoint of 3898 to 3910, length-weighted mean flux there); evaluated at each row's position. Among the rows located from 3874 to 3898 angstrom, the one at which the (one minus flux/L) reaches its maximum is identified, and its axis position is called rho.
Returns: 3890 angstrom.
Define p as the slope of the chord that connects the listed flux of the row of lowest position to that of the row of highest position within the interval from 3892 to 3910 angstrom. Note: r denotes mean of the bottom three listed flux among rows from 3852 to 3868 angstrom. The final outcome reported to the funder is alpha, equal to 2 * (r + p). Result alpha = 2.16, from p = 0.027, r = 1.06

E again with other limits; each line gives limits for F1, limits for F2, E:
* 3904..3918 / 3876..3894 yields 5.19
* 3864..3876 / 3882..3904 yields 5.07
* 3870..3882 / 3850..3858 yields 4.84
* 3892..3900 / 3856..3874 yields 4.91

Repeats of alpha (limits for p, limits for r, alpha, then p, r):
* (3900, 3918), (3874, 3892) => 1.59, -0.004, 0.80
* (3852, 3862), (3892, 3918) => 1.80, -0.007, 0.91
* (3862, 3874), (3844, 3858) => 2.02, 0.000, 1.01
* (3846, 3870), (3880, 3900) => 1.48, 0.003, 0.74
